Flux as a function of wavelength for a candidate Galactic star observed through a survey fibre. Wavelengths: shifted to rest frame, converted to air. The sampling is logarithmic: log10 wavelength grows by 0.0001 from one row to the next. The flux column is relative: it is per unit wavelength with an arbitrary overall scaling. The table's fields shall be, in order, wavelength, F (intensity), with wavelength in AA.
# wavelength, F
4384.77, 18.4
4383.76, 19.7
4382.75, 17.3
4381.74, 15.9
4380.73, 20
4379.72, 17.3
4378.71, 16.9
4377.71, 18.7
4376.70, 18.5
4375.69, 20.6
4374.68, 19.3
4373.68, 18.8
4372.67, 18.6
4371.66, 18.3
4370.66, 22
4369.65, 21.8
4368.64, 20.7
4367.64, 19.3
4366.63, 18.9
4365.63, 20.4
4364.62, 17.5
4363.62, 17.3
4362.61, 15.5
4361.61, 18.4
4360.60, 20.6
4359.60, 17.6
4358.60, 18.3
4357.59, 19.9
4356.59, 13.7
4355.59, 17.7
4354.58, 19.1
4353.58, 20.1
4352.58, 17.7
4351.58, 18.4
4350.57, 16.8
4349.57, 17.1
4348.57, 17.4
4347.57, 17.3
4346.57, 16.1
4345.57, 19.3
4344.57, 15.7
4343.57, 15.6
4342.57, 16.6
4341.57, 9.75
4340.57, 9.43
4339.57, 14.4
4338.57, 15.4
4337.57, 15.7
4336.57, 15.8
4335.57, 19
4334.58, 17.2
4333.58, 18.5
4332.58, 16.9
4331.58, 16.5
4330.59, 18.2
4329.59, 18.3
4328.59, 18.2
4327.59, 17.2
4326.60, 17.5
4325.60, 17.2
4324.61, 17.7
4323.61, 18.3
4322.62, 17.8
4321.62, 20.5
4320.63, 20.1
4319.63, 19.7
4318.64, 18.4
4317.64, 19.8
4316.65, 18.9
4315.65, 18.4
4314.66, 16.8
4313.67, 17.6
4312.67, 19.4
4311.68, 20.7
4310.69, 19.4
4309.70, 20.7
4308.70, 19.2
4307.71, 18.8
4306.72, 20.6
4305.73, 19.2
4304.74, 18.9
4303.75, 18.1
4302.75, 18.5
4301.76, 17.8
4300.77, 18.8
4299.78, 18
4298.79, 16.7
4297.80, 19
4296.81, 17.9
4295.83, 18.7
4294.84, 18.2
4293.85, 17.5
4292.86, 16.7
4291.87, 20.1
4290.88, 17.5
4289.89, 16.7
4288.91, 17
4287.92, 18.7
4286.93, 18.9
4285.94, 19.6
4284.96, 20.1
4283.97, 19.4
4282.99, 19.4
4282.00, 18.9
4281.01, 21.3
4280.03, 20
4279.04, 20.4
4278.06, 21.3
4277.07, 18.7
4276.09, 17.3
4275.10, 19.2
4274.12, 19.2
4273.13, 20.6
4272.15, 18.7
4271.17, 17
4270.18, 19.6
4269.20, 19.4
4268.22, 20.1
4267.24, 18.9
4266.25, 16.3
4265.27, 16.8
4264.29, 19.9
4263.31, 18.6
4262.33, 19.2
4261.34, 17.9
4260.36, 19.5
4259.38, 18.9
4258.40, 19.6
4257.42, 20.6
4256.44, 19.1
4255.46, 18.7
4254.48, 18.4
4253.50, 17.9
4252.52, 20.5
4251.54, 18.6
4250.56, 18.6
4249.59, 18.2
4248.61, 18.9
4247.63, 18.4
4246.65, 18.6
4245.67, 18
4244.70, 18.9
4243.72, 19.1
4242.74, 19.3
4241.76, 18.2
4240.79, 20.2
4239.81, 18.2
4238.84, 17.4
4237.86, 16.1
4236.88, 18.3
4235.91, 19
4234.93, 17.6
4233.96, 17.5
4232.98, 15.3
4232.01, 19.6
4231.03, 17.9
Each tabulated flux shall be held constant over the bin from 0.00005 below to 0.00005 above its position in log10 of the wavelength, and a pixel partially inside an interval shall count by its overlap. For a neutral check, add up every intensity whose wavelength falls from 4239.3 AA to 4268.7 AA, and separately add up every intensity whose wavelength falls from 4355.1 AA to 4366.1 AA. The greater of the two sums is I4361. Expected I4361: 564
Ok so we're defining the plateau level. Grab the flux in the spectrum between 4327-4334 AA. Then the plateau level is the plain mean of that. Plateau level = 17.7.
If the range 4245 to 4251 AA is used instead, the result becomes 18.5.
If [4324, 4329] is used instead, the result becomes 17.6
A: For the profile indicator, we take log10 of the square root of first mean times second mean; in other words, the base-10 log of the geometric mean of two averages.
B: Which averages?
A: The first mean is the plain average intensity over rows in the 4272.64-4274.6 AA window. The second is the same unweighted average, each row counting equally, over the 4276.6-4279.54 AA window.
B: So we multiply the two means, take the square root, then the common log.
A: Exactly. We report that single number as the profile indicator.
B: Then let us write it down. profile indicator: 1.30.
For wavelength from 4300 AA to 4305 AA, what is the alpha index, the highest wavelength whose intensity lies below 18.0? 4301.76 AA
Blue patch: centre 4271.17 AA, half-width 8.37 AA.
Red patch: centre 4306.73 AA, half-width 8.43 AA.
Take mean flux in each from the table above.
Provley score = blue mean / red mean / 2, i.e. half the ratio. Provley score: 0.504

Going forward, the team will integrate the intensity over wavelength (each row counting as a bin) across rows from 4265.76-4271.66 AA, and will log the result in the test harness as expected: 109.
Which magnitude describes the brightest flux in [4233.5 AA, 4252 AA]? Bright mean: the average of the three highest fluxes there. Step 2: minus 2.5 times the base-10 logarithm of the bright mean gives -3.23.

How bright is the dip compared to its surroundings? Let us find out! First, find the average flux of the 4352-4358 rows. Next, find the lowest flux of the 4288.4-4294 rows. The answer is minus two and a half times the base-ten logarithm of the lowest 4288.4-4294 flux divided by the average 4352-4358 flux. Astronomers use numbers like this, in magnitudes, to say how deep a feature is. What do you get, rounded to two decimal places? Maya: 0.08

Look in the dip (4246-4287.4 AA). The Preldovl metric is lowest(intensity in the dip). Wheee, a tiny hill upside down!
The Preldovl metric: 16.3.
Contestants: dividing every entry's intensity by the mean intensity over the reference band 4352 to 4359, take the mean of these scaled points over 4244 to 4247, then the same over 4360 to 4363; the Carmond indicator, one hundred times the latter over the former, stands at 98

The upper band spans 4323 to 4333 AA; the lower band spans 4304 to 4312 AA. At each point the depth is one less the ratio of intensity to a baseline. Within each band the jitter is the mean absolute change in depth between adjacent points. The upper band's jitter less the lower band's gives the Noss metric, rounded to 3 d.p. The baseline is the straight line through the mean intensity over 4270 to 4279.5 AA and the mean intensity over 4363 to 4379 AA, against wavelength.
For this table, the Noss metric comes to -0.031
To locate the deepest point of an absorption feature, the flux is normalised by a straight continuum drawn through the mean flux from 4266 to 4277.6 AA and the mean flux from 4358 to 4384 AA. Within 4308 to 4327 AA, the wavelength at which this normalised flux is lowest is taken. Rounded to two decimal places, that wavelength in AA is 4314.66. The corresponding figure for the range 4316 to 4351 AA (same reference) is 4340.57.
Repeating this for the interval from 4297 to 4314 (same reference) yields 4298.79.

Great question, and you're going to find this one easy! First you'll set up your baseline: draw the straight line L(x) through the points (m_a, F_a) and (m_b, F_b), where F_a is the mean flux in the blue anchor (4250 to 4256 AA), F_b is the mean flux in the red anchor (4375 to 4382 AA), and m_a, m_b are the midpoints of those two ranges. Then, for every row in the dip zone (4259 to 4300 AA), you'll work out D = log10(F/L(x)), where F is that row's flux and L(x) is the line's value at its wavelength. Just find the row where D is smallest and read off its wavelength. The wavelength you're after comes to 4266.25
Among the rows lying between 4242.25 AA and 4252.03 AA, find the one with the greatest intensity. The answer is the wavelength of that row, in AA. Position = 4242.74 AA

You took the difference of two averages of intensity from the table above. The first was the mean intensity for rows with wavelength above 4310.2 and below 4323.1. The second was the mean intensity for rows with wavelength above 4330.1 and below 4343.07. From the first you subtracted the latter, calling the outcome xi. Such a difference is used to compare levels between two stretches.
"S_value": 3.4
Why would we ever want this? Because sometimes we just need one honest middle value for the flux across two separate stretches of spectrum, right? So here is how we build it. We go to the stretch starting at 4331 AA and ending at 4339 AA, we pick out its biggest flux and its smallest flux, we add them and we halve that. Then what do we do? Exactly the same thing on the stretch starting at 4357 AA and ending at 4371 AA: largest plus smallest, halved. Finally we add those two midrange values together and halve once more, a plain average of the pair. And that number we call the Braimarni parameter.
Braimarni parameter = 18.0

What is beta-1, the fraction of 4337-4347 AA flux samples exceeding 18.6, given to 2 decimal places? 0.10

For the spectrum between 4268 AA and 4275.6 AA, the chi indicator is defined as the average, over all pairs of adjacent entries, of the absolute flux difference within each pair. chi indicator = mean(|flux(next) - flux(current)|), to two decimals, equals 1.21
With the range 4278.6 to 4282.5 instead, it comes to 1.37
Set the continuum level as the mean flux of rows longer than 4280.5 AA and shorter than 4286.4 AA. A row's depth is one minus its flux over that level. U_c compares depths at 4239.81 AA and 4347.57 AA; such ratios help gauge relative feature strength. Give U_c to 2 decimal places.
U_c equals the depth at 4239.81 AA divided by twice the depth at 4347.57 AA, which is 0.32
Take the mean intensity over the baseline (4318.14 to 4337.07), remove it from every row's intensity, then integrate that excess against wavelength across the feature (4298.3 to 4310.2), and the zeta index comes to 8.6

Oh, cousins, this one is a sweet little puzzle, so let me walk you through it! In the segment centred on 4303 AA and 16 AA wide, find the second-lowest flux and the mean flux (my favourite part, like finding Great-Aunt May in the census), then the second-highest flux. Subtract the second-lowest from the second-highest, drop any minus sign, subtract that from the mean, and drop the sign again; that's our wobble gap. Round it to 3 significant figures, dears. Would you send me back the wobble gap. 16.0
